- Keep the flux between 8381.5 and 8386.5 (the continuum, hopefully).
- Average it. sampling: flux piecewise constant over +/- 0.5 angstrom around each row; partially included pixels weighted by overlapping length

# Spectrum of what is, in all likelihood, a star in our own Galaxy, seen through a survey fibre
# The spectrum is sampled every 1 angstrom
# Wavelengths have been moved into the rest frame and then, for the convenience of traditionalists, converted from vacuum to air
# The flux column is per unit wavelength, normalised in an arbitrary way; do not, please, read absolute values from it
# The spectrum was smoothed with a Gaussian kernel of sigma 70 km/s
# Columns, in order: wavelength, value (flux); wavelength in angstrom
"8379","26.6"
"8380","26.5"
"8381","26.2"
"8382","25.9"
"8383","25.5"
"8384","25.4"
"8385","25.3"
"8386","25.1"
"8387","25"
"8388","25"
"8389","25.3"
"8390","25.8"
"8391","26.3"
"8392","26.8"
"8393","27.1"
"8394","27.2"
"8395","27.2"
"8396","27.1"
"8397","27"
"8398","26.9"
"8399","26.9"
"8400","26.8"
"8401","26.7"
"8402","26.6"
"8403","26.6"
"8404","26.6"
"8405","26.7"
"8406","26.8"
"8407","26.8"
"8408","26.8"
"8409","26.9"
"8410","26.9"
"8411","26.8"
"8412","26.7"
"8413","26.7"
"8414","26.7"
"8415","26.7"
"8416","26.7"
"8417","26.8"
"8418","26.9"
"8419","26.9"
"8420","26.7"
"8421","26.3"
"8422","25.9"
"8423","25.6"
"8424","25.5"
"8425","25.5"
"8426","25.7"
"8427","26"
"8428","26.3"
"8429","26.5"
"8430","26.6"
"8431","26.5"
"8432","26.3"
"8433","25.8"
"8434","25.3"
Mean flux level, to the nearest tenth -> 25.4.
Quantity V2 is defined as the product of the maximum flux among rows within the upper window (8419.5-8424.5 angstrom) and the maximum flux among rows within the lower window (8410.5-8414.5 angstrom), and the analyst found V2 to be 716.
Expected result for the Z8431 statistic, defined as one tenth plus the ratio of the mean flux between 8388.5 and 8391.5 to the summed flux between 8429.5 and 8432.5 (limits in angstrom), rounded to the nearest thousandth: 0.425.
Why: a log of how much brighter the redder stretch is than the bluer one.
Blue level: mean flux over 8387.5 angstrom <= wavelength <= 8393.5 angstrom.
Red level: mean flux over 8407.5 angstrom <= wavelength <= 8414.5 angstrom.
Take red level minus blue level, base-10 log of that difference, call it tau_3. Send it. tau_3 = -0.13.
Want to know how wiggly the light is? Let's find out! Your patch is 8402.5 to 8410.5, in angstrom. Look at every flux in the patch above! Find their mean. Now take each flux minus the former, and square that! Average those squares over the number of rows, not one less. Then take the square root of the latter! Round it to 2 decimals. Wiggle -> 0.11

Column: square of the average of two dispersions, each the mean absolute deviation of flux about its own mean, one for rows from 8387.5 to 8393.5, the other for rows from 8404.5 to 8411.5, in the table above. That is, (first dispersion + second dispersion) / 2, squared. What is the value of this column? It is 0.13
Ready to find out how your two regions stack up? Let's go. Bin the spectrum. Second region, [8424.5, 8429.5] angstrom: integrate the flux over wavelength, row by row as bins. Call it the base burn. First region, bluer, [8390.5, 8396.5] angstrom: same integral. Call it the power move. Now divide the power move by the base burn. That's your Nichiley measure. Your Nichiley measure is 1.24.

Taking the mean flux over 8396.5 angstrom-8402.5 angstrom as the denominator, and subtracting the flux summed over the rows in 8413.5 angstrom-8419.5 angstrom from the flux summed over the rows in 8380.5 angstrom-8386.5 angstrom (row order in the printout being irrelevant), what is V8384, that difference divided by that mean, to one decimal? -0.3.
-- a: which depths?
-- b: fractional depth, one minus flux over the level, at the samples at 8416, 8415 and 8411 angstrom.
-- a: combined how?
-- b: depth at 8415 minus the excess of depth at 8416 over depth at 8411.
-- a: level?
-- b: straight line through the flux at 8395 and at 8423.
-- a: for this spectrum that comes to -0.017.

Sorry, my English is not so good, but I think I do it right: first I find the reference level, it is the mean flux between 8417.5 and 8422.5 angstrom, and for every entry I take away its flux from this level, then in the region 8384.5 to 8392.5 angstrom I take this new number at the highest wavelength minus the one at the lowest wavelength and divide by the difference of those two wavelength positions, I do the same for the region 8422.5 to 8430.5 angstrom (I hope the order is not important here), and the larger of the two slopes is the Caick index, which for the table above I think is -0.14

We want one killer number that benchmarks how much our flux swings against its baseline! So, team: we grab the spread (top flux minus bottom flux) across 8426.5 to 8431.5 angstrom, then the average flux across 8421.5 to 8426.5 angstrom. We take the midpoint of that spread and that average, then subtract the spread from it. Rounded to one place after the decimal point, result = 12.5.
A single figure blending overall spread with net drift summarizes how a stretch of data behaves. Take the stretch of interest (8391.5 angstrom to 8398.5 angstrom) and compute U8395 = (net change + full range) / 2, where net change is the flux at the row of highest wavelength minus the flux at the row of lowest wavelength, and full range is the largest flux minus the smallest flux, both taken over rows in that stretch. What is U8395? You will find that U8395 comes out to 0.25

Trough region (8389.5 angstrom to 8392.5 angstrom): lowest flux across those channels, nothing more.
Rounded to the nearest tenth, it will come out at 25.8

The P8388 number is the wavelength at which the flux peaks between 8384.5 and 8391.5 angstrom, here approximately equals 8391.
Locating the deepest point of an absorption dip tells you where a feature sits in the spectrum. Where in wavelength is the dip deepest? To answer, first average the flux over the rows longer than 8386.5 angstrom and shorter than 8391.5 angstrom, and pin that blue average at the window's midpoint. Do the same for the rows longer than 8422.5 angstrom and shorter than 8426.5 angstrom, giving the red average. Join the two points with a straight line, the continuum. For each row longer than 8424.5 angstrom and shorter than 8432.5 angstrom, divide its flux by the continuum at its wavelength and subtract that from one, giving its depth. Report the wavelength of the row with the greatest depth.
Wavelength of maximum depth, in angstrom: 8425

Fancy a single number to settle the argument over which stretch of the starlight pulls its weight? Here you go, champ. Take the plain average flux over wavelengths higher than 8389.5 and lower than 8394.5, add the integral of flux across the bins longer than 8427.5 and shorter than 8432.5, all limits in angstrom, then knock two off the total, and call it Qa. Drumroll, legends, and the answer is 157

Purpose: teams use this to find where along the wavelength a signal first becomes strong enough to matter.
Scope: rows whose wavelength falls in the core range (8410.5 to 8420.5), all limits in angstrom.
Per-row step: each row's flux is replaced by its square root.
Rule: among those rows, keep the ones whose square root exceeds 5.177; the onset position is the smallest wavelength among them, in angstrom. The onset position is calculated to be 8418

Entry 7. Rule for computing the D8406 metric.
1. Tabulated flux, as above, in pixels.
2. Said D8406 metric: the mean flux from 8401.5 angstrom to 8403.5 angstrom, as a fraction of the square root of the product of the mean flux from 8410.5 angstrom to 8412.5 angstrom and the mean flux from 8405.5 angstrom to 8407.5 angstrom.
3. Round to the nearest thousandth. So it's 0.993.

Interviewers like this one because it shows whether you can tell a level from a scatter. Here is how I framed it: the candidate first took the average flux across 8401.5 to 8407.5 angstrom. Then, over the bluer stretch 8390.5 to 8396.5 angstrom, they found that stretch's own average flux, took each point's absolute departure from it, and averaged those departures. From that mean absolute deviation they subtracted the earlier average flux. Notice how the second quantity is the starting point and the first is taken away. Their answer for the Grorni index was -26.4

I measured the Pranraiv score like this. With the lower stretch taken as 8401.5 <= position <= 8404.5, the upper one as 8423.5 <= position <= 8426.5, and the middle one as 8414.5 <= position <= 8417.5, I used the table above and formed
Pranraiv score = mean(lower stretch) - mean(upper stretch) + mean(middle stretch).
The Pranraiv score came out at 27.8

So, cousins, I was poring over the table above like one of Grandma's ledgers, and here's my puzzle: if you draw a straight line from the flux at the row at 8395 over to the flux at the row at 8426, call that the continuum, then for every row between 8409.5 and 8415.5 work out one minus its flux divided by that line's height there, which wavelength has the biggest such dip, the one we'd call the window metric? 8412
